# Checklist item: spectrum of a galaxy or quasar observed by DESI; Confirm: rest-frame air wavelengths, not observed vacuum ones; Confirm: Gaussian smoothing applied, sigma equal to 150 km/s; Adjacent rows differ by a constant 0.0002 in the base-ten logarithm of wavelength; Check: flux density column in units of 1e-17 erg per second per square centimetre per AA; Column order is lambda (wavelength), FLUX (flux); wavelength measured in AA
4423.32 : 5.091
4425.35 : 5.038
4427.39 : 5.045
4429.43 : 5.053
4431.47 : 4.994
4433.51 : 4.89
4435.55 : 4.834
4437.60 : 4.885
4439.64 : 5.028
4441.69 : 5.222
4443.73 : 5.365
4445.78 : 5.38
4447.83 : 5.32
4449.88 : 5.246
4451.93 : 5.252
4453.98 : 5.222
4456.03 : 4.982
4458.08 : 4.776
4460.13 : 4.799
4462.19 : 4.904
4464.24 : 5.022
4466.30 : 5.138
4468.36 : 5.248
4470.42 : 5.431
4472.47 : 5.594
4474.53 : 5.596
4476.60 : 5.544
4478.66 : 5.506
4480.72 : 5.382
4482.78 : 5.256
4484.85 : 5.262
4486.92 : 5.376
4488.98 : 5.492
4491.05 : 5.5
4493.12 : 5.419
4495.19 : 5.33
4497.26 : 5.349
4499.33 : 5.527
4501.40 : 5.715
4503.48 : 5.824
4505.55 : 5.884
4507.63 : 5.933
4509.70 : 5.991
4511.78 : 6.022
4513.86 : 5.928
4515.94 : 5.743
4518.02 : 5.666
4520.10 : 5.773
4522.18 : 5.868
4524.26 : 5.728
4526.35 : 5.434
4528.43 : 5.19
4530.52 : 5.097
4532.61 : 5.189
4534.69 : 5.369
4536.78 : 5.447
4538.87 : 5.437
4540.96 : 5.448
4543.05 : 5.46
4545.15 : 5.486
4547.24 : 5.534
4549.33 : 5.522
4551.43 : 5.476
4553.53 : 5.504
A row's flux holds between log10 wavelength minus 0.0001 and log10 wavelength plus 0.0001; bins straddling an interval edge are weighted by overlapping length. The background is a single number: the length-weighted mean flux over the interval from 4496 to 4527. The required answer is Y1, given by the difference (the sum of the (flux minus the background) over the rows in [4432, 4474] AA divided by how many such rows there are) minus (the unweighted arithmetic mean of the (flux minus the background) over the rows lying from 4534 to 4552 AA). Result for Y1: -0.34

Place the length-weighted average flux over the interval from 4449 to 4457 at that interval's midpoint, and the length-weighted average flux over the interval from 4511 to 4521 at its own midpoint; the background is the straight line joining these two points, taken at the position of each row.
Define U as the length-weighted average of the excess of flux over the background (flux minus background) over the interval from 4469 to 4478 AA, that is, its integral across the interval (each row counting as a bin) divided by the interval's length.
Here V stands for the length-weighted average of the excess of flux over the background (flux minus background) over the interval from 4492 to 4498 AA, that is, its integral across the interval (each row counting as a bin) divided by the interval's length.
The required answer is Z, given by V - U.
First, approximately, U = 0.14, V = -0.2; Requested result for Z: -0.4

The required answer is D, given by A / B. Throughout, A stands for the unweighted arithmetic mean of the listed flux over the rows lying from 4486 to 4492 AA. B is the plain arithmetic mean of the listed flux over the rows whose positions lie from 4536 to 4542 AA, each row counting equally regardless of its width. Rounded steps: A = 5.5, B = 5.44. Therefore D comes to 1.00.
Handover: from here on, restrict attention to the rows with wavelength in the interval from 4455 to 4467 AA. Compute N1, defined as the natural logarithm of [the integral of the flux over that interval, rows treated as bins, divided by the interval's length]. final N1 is 1.60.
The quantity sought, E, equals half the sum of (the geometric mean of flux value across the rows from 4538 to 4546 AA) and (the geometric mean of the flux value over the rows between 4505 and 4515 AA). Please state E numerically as 5.70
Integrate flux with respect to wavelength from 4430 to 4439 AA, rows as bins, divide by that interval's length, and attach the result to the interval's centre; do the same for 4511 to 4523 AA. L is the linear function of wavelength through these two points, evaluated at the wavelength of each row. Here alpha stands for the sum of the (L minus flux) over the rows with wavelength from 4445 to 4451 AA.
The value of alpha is -0.8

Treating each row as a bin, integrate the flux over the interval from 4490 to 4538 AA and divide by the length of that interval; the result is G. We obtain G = 5.60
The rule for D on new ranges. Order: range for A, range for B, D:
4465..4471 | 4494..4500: 0.98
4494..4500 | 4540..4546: 0.99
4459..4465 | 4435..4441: 1.00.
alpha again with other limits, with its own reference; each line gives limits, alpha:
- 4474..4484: -0.3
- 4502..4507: -0.3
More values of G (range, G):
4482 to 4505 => 5.47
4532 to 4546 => 5.41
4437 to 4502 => 5.28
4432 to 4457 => 5.13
